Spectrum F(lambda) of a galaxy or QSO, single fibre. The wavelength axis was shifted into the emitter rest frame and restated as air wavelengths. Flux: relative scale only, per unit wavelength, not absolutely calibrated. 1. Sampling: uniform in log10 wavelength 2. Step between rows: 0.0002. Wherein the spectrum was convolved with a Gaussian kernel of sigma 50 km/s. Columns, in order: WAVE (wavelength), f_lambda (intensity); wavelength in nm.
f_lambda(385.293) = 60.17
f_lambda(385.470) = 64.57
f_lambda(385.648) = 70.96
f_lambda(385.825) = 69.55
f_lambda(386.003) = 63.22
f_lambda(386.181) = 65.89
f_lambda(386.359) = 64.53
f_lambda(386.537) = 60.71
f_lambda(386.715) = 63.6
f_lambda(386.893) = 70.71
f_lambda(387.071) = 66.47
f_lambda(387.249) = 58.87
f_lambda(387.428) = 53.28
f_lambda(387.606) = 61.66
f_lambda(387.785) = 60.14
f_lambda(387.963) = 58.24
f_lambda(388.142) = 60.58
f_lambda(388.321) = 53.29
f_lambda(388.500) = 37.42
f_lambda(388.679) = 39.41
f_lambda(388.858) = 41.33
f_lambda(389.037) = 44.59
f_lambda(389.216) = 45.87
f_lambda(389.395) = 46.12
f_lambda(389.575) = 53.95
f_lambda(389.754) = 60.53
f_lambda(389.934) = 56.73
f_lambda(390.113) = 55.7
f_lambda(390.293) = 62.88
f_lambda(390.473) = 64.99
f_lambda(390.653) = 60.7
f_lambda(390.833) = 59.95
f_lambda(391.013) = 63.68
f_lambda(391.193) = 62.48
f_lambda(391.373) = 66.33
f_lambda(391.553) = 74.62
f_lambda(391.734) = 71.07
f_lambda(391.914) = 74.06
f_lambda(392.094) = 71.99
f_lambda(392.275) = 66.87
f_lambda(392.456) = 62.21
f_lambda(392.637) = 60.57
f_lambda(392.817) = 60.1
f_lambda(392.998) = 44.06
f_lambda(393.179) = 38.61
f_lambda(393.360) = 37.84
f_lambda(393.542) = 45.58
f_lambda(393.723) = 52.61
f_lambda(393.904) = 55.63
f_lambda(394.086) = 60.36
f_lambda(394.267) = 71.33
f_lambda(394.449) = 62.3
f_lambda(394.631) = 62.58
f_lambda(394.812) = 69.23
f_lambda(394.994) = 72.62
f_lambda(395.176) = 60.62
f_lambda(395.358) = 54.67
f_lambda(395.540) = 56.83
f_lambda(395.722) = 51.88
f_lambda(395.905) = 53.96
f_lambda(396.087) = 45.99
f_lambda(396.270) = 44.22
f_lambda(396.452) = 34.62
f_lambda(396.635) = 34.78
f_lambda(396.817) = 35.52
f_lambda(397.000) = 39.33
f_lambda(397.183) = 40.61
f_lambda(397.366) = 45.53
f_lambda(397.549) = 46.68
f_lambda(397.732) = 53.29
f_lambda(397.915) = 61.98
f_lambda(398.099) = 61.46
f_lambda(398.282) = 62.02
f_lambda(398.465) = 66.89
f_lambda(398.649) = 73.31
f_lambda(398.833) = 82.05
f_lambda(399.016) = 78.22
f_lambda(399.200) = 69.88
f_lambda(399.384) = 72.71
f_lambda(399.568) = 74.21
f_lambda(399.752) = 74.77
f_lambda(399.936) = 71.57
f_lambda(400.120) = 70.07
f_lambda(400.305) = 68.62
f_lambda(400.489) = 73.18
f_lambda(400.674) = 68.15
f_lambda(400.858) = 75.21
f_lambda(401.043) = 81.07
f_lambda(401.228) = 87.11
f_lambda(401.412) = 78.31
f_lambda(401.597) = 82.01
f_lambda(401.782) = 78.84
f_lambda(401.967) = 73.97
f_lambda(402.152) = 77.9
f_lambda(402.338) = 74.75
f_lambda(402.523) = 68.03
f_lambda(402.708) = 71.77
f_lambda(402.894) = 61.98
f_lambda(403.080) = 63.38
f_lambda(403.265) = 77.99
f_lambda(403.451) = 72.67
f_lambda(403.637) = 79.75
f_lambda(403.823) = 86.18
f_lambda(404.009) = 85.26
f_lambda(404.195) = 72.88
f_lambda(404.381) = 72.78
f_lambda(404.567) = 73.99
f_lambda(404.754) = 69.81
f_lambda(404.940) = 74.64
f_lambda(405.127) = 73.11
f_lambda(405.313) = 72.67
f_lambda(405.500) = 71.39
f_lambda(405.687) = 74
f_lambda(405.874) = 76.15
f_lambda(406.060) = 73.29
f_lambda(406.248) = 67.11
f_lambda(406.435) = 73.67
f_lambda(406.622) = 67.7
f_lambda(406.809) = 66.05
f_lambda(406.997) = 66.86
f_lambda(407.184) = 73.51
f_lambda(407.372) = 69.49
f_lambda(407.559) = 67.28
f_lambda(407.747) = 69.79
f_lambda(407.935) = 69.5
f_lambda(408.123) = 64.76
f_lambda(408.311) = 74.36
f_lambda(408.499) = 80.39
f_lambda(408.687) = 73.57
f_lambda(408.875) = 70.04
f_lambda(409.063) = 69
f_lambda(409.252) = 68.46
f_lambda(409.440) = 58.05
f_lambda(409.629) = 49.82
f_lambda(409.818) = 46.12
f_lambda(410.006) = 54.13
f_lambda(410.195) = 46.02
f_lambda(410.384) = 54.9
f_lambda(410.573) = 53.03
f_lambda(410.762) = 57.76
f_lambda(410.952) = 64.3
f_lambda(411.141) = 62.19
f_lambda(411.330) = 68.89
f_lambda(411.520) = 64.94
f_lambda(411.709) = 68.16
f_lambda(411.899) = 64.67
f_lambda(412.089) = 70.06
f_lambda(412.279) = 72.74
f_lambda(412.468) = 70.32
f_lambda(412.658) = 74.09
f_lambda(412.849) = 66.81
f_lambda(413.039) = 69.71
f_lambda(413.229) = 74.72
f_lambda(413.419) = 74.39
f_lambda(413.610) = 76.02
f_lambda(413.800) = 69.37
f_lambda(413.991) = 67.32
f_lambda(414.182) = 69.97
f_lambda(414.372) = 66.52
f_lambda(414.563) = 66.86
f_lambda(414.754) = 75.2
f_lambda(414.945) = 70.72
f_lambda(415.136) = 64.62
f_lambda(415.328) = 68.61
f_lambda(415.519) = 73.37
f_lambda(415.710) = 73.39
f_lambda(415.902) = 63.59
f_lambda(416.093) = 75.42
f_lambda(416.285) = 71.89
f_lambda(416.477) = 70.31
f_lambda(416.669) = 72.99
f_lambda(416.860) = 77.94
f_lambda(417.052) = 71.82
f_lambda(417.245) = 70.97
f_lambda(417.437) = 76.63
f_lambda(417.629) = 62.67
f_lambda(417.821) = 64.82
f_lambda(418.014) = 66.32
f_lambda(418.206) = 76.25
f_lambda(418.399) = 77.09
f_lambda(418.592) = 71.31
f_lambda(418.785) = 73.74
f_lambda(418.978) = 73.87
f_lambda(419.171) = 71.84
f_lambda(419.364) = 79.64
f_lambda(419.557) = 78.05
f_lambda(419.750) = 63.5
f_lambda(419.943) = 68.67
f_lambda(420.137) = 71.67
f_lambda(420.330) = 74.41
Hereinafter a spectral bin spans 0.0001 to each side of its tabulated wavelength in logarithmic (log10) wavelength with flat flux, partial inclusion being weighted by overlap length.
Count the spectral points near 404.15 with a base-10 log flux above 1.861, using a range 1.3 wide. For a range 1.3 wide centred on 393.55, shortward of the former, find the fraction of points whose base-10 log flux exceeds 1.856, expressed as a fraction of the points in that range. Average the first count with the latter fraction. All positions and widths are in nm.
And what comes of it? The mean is 3.0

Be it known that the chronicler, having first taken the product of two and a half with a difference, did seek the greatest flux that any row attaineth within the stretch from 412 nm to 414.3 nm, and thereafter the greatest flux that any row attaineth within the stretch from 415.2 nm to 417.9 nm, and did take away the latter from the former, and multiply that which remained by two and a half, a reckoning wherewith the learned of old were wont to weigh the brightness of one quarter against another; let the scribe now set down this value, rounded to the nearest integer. -5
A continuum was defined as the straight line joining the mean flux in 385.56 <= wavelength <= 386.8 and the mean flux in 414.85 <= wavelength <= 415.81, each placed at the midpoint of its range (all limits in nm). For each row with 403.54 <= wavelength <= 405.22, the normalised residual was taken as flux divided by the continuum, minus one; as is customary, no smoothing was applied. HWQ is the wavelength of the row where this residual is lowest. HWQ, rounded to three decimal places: 404.754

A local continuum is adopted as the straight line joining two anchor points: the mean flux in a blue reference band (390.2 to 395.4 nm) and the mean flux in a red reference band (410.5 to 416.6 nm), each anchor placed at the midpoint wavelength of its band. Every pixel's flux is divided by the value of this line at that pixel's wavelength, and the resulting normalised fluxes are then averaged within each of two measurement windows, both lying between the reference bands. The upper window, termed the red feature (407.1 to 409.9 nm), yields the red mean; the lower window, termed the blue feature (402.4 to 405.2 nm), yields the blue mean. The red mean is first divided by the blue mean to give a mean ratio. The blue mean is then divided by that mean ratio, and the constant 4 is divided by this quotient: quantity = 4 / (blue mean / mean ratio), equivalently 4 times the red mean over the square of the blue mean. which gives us 3.1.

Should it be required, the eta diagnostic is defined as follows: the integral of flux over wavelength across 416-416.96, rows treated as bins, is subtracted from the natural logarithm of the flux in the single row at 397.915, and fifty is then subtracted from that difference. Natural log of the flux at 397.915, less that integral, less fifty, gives -117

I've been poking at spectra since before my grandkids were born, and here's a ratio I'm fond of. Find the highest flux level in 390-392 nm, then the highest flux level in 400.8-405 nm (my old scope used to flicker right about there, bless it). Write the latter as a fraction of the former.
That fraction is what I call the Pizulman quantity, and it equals 1.17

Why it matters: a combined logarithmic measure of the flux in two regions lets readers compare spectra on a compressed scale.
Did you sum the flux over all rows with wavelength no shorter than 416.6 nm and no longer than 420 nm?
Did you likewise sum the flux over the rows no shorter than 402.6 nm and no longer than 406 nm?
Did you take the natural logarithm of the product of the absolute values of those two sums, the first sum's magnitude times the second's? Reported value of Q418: 14.36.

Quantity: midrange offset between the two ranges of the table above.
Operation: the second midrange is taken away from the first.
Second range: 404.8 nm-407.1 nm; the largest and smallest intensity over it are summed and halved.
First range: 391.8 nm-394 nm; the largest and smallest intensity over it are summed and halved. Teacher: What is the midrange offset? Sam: -15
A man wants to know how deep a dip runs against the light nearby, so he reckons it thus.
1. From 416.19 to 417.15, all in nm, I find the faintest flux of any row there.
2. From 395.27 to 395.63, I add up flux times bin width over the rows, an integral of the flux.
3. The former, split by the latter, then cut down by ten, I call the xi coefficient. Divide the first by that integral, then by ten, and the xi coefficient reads 0.35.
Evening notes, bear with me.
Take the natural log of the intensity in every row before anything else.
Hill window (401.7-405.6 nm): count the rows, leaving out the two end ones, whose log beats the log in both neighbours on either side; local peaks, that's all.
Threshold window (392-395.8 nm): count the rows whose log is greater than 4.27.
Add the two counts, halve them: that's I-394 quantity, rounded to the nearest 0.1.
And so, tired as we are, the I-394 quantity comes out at 4.0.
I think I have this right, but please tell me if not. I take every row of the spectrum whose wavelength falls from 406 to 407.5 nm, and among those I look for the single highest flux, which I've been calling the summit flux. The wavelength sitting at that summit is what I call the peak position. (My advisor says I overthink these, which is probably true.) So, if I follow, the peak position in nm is 406.435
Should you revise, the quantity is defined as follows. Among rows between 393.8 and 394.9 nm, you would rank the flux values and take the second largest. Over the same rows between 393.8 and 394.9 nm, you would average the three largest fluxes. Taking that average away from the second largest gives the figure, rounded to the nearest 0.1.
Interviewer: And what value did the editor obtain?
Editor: 1.5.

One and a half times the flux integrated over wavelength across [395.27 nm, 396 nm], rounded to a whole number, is 59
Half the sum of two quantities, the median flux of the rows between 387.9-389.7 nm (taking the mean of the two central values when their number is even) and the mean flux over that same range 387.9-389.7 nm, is 47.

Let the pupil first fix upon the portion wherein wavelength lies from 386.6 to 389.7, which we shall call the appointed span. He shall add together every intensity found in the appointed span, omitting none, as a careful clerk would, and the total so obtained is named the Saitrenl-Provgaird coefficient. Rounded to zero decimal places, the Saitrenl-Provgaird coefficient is 916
